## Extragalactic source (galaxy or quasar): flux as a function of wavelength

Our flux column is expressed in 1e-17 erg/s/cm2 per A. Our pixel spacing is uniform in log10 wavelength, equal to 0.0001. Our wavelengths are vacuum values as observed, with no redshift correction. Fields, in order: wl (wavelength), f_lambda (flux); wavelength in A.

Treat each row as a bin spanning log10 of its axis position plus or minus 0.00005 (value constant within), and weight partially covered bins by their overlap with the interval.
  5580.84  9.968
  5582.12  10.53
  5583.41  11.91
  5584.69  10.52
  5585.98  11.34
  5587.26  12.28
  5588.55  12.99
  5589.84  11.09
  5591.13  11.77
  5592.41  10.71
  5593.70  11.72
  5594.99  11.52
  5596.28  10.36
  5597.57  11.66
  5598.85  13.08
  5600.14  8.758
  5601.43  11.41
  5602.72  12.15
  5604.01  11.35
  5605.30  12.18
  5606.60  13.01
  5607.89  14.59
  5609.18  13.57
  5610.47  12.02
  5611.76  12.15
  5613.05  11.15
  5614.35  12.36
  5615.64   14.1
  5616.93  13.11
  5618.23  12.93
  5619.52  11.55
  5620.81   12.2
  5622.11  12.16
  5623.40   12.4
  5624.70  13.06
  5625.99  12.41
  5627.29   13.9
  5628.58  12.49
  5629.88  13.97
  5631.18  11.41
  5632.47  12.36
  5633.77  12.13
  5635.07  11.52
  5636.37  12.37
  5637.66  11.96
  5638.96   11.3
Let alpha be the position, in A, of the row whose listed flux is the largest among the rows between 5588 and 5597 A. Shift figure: 5588.55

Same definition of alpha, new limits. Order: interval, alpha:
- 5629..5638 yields 5629.88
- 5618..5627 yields 5624.70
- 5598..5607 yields 5598.85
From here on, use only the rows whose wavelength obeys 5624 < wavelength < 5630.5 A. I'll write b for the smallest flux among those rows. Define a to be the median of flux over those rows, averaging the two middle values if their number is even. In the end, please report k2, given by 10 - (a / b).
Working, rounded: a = 13.1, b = 12.41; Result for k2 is 8.948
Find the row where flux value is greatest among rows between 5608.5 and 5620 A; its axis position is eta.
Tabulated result 5615.64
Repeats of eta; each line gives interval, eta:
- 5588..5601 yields 5598.85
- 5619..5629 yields 5627.29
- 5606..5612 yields 5607.89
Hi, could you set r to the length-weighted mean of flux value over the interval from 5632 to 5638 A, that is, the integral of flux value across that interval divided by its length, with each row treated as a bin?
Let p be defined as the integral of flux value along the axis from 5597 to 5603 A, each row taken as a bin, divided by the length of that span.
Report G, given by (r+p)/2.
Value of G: 11.7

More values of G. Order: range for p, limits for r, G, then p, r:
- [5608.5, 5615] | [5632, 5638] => 12.2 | 12.3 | 12.07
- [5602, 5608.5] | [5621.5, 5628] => 12.7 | 12.6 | 12.80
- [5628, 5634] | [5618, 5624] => 12.4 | 12.5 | 12.21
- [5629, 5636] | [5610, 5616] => 12.3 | 12.3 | 12.28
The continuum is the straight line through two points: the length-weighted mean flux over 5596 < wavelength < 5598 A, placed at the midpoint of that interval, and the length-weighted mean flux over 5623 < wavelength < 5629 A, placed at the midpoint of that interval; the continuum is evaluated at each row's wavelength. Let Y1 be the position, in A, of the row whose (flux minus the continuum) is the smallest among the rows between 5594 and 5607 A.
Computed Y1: 5600.14 A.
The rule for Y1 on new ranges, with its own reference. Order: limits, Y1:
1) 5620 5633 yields 5631.18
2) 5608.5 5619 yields 5613.05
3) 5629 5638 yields 5635.07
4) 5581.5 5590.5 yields 5584.69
